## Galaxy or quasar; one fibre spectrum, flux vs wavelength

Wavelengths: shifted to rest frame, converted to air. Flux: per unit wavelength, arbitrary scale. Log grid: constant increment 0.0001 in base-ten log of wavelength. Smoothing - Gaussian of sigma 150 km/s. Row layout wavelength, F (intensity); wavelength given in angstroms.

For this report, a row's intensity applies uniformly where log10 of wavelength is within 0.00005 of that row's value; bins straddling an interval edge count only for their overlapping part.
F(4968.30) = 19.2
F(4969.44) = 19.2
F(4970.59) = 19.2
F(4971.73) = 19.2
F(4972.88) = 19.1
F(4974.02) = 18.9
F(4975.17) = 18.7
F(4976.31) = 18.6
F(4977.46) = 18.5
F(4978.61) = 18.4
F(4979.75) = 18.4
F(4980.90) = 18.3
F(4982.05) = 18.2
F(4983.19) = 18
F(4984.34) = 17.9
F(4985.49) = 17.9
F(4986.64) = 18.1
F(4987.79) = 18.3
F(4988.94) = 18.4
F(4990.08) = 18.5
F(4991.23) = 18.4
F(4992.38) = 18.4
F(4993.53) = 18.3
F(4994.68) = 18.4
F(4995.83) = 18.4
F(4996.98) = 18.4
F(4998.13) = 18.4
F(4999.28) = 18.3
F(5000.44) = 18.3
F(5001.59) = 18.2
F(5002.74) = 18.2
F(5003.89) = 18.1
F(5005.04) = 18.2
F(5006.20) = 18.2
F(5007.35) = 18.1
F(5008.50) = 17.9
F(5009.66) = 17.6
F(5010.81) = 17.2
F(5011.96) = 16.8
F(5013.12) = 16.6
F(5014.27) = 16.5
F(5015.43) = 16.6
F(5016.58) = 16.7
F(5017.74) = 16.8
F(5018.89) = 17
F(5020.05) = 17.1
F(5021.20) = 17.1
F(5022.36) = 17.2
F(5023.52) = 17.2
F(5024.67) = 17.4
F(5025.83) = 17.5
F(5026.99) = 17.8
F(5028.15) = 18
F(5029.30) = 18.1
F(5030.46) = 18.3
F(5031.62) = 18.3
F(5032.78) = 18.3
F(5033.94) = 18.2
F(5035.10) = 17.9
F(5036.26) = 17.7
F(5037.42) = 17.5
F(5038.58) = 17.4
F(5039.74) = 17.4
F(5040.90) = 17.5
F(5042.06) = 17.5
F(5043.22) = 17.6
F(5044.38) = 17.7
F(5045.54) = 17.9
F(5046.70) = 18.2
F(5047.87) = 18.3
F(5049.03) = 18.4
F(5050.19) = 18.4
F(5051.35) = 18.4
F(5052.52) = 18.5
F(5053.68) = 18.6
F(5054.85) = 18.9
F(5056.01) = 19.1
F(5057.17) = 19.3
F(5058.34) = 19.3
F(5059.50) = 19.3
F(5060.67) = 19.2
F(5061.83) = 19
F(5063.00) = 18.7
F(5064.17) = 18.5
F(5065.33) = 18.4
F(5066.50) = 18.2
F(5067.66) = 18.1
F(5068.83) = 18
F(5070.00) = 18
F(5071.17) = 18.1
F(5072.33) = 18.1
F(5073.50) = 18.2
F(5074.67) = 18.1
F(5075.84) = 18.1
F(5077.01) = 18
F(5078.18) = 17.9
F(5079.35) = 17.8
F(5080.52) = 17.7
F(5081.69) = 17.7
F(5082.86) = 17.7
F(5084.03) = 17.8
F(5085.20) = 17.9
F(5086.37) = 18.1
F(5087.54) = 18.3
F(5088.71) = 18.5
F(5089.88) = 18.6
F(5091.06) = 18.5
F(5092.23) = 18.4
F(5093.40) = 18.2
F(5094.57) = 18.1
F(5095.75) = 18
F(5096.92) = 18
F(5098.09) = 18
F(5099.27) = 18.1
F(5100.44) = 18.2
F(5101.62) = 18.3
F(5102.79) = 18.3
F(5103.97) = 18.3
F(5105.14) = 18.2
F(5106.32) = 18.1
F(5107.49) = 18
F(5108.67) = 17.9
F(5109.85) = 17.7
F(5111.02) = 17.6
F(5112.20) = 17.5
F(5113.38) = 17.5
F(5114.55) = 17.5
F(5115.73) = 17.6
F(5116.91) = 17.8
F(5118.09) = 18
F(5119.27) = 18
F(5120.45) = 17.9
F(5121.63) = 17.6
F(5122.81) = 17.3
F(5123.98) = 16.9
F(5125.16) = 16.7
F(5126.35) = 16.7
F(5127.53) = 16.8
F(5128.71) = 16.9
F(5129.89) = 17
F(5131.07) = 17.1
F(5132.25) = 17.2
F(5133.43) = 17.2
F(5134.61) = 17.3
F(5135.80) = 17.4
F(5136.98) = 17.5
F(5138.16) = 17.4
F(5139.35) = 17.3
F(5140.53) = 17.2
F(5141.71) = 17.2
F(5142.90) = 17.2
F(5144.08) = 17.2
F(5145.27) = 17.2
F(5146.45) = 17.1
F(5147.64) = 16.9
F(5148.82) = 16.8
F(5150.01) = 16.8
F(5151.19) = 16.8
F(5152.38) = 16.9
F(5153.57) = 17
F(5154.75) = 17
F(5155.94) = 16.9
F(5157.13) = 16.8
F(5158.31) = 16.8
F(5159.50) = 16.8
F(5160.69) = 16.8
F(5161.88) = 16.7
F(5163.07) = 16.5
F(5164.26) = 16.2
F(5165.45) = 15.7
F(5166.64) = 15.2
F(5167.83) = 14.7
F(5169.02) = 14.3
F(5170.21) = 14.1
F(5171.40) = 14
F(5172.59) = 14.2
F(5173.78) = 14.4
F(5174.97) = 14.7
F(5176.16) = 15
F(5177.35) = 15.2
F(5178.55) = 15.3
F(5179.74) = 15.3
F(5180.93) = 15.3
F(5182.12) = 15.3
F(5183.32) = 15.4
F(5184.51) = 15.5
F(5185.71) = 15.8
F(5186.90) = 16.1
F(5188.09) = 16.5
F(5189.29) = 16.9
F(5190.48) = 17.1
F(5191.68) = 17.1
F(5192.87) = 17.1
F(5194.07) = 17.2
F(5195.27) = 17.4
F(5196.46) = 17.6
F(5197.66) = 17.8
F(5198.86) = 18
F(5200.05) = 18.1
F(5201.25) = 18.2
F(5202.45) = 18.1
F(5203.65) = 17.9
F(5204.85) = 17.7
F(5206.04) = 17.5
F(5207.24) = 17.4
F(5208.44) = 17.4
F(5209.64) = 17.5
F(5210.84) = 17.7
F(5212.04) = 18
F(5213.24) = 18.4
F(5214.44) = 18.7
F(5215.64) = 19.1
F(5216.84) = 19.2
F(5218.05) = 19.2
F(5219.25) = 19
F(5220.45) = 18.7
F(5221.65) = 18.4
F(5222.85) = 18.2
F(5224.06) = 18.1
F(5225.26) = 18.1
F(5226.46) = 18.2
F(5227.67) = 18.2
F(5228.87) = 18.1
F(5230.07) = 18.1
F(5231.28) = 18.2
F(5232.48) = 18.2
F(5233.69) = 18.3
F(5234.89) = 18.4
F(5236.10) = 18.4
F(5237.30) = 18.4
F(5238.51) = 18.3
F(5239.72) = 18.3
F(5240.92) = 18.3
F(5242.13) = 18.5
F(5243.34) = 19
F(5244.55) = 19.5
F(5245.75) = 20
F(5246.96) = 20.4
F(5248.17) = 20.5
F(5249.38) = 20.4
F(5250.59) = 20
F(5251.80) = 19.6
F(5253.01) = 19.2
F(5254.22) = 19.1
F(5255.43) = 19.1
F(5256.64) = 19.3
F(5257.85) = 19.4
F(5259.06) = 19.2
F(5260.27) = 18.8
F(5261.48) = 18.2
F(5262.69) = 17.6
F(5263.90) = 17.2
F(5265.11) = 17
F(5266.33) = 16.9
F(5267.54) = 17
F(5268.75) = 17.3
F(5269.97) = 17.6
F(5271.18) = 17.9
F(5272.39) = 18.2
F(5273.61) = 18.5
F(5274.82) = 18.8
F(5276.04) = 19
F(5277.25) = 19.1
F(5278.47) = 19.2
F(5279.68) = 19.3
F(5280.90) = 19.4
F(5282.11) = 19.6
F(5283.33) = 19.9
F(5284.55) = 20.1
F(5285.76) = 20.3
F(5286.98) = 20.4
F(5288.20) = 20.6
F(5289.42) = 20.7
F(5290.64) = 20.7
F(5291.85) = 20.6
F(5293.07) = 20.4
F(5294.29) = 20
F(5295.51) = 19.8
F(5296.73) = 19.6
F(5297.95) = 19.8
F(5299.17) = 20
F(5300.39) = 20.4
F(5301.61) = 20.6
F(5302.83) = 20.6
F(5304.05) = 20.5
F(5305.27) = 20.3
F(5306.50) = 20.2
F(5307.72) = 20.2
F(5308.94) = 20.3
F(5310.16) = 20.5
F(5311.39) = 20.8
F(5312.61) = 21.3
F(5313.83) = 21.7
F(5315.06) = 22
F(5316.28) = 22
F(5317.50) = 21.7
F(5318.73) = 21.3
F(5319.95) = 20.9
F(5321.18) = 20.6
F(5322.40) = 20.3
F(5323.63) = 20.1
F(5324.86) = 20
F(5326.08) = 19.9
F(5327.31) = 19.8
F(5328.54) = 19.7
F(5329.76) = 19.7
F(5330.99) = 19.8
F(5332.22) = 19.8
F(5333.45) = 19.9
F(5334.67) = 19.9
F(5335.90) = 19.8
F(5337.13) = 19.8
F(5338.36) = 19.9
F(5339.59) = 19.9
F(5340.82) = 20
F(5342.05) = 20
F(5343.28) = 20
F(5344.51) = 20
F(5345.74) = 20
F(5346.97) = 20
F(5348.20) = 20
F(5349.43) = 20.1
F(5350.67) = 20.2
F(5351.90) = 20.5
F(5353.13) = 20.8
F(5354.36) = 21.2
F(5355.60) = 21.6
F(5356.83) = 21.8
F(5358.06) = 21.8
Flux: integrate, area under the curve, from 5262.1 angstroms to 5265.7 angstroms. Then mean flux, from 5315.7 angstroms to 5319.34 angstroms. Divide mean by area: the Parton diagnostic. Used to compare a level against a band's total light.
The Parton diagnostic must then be 0.35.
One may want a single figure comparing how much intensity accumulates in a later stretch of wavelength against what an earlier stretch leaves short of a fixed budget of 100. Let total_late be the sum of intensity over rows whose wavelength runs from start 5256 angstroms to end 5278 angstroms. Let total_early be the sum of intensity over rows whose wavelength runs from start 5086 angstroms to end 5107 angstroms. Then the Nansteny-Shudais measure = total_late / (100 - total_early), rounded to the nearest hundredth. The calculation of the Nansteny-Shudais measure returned -1.43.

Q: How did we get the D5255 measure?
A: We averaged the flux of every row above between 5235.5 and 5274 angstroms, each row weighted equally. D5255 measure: 18.7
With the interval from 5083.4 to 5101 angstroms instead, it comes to 18.2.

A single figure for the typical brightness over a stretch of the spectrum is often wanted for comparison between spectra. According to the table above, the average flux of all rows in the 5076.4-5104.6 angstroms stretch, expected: 18.1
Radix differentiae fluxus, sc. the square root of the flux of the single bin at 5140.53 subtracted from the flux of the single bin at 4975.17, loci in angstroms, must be 1.22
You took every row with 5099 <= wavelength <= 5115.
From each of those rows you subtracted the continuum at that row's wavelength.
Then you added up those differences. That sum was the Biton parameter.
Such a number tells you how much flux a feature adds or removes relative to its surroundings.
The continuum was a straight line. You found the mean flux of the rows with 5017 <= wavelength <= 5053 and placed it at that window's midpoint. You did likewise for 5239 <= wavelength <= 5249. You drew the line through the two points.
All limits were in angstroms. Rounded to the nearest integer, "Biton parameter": -5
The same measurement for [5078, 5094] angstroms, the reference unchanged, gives -1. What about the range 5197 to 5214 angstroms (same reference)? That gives -17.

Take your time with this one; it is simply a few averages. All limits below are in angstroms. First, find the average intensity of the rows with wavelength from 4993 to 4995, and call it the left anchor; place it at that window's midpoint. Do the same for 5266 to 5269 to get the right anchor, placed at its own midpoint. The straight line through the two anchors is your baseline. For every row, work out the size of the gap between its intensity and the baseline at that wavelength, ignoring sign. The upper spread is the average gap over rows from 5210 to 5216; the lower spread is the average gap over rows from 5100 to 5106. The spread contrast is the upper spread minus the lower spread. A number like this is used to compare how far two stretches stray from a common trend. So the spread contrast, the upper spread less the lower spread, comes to 0.6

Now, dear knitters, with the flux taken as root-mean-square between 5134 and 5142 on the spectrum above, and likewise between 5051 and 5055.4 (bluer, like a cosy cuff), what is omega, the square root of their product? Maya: 17.95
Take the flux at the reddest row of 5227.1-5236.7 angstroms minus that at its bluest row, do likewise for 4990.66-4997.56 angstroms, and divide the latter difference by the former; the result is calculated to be 0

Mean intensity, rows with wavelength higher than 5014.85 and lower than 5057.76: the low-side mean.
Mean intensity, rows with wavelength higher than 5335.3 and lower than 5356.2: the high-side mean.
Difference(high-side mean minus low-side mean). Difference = 2.4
